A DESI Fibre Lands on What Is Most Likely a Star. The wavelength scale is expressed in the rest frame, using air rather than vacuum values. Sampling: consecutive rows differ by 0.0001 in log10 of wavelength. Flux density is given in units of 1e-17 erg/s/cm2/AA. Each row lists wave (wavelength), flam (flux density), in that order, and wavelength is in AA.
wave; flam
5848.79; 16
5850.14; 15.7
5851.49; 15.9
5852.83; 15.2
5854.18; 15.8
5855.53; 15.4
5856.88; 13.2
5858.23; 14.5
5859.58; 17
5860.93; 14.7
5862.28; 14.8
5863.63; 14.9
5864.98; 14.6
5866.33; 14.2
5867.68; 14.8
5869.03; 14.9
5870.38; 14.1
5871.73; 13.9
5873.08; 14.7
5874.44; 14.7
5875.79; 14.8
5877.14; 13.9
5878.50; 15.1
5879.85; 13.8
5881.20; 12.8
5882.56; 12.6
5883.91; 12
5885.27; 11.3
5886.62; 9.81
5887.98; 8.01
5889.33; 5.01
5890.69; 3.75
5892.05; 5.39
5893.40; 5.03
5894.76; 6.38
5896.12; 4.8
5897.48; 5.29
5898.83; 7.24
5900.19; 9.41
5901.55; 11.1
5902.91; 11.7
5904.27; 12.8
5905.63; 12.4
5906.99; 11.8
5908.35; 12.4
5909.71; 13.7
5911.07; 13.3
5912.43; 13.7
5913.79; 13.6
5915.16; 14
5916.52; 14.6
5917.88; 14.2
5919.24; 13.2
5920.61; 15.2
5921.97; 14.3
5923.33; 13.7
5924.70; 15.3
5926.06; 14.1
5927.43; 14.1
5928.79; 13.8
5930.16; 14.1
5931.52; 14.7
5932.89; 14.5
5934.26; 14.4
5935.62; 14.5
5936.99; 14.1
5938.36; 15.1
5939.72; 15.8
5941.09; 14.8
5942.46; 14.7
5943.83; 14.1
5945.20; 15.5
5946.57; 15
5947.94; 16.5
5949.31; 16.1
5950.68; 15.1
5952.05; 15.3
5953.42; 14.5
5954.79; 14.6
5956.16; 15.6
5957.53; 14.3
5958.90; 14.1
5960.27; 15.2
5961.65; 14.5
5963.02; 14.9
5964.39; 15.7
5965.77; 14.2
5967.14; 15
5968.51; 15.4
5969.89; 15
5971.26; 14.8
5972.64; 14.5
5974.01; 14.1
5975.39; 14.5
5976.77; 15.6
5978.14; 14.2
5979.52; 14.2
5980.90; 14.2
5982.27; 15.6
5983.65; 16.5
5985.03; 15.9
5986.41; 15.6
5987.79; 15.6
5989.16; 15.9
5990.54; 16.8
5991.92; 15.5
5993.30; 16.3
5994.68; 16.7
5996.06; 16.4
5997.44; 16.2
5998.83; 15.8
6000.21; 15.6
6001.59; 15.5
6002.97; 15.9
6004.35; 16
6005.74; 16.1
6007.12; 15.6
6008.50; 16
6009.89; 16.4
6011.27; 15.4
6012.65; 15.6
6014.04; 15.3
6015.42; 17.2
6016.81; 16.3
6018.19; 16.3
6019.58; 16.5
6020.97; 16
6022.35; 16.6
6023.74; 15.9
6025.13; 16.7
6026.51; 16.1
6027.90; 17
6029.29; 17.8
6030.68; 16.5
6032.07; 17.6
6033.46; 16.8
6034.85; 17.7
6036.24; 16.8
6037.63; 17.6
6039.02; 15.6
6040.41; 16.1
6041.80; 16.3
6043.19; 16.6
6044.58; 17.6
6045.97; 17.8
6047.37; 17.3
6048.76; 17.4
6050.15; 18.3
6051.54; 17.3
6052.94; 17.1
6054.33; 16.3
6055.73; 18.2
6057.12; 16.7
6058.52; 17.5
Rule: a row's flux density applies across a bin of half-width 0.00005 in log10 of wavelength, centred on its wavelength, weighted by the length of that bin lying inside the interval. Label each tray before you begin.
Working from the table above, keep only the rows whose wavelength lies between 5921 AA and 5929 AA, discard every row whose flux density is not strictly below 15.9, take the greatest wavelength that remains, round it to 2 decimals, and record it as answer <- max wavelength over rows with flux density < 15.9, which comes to 5928.79 AA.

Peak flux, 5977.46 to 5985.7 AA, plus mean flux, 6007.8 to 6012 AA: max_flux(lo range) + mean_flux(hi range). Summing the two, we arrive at 32.4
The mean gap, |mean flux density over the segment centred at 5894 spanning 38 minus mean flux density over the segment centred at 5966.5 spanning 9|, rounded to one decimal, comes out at 4.7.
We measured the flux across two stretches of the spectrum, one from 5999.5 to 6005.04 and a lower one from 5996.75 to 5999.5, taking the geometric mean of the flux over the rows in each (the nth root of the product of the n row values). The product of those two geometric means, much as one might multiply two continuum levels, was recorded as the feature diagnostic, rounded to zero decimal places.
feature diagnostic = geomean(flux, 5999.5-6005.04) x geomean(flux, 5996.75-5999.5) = 252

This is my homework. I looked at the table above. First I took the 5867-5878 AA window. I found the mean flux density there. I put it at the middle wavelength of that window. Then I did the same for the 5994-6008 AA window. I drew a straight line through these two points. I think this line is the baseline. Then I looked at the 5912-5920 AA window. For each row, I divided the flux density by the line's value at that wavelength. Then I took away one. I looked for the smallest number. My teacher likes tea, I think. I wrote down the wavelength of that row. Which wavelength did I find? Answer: 5919.24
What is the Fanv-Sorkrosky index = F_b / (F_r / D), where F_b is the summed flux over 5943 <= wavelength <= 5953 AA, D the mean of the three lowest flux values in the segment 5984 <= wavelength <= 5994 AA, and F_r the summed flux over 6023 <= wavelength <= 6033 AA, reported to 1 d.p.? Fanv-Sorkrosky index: 14.2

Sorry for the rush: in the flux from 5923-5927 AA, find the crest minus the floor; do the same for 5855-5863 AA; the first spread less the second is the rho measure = -2.2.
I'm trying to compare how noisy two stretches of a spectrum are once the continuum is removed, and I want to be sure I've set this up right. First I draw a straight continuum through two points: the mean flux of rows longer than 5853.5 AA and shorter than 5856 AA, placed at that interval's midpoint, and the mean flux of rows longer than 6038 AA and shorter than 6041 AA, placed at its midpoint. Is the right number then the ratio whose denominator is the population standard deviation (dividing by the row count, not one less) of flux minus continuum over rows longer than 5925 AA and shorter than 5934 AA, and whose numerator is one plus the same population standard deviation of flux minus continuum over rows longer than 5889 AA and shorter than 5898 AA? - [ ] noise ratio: 5.9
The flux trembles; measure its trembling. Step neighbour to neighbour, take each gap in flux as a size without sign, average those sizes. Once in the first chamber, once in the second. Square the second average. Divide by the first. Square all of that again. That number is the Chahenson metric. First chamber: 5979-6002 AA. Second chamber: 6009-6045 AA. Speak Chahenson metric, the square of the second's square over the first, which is 1.4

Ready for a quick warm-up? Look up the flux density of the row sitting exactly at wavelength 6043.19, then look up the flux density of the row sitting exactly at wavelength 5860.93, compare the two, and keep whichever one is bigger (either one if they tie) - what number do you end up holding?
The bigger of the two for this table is 16.6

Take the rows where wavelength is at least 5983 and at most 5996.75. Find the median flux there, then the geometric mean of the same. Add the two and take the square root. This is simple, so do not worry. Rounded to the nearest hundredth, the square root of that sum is 5.68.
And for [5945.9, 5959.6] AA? 5.49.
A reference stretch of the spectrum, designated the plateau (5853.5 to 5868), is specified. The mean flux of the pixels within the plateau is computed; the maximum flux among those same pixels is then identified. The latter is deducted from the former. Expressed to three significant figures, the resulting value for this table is -2.10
